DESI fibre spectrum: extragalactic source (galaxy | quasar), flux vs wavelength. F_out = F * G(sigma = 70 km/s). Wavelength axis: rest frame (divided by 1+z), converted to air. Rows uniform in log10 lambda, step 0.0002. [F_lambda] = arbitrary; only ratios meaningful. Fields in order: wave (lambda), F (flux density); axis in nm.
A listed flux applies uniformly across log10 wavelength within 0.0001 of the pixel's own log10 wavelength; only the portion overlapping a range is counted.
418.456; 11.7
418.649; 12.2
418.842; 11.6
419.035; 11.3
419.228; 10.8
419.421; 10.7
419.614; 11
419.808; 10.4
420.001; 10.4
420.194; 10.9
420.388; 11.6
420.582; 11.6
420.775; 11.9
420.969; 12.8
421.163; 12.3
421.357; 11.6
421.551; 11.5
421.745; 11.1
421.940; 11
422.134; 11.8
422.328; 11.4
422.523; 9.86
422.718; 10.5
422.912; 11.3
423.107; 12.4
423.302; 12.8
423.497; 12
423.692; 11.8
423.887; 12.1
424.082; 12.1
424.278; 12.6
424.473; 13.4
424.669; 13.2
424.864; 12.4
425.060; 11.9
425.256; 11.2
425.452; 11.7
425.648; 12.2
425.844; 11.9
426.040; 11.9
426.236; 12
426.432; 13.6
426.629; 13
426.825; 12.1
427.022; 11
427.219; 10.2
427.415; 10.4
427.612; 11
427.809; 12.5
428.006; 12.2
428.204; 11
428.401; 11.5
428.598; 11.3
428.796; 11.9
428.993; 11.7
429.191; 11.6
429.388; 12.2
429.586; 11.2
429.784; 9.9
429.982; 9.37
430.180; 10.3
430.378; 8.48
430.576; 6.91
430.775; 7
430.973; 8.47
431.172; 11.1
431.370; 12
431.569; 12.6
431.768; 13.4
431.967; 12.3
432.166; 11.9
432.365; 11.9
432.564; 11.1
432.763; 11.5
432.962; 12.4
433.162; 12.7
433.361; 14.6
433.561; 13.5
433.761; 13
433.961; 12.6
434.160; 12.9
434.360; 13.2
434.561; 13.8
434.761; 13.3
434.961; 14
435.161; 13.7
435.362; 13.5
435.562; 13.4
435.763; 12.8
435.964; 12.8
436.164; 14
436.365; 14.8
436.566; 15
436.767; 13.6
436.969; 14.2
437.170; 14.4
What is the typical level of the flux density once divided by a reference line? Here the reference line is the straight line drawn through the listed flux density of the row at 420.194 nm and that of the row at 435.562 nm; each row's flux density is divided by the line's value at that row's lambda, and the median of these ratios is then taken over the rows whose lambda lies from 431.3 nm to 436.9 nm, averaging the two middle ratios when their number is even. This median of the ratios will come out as 1.00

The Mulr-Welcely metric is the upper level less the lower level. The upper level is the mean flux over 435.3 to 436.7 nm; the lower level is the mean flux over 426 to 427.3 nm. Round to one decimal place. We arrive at 1.8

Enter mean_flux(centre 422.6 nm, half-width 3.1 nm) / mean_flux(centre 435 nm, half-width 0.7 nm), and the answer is 0.864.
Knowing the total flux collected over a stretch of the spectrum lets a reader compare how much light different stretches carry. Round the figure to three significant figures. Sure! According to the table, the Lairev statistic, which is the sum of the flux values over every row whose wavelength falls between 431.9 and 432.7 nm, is 47.2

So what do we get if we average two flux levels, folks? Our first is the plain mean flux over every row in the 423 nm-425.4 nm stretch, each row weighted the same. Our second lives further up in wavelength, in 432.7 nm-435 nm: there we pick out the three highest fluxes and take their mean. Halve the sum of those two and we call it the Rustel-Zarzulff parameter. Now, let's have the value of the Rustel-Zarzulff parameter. 13.2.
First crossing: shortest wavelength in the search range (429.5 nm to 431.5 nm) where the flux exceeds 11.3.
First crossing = 431.370 nm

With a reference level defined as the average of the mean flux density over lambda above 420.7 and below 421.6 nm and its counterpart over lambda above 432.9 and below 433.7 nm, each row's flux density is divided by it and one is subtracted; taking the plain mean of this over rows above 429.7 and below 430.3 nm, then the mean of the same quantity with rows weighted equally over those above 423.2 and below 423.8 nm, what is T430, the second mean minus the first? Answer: 0.19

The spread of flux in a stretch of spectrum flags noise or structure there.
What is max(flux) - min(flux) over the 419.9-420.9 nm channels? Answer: 1.5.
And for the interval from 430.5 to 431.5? 5.1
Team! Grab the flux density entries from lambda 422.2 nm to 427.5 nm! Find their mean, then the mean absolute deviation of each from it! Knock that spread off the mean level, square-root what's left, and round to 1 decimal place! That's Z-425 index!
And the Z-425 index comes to 3.3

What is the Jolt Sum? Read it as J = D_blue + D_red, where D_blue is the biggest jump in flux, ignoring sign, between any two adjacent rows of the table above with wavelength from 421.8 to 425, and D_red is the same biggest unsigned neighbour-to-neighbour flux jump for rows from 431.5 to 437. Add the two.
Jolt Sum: 3.44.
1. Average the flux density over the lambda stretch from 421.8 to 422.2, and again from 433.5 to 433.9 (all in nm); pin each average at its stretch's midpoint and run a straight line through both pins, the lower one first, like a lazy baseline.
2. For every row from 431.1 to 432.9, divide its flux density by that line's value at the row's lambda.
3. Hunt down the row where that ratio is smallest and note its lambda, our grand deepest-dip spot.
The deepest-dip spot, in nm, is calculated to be 432.564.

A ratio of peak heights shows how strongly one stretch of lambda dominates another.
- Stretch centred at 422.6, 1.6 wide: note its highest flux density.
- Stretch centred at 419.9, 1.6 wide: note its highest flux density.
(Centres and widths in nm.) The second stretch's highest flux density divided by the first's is 0.91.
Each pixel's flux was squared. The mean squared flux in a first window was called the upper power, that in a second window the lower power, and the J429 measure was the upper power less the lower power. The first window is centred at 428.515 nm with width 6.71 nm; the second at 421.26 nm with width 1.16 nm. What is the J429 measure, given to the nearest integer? -15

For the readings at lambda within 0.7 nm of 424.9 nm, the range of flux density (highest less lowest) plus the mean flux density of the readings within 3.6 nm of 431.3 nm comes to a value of 13.8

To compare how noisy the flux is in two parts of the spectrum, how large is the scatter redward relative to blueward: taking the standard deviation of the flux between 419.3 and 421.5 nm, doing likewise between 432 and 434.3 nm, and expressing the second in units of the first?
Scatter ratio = 1.3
